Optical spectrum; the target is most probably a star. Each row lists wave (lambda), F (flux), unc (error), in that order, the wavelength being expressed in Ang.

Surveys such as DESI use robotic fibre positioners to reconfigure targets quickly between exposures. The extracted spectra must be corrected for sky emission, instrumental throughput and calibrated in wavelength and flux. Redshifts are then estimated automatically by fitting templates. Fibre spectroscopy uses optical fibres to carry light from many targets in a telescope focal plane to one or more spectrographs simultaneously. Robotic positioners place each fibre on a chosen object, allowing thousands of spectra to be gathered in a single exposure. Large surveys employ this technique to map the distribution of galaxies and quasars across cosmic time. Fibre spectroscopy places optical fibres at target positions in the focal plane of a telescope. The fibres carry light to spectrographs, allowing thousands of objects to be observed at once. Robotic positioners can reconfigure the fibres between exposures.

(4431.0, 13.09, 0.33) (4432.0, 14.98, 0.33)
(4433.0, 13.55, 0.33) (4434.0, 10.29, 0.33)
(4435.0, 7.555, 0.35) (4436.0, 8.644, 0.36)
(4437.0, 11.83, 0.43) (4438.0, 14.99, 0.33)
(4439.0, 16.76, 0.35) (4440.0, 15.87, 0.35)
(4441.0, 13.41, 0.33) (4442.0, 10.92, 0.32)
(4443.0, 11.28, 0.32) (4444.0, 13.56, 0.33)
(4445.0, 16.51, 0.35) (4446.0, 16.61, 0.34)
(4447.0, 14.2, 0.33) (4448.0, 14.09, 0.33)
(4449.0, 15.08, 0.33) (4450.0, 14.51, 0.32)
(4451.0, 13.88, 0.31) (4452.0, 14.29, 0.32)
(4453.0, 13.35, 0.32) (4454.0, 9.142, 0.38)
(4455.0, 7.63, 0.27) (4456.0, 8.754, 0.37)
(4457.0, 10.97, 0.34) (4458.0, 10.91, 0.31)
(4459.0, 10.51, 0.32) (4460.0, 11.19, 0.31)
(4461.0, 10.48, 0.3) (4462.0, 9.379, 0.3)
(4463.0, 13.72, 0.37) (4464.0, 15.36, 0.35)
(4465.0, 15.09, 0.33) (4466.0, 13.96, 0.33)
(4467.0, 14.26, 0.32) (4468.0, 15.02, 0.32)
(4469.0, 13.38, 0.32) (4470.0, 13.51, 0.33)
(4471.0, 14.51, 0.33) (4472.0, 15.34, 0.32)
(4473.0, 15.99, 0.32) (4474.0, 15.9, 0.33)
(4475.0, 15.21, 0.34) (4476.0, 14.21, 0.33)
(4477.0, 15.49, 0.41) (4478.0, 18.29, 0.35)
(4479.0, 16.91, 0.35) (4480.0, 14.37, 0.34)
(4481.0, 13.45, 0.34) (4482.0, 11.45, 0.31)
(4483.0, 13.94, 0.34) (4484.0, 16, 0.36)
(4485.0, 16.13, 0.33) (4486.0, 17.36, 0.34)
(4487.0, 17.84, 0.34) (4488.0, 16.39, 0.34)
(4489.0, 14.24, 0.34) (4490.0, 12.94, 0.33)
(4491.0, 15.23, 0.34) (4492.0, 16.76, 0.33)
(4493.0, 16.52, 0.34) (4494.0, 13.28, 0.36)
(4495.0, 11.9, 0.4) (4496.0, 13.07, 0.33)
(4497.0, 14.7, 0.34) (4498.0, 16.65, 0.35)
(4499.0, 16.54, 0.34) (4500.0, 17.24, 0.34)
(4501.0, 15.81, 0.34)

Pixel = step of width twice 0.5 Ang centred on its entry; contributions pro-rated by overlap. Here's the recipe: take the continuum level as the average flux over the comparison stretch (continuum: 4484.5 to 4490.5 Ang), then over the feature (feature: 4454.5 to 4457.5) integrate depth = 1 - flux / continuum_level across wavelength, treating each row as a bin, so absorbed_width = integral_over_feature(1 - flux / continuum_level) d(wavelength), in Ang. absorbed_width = 1.3 Ang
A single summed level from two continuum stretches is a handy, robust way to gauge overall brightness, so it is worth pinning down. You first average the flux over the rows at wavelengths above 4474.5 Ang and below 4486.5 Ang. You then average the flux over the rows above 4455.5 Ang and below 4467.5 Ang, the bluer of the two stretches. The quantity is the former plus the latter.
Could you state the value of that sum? 27.3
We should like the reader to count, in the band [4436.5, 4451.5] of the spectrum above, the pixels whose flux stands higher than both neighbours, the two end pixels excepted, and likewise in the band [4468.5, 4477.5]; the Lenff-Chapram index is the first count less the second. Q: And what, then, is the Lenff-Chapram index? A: 2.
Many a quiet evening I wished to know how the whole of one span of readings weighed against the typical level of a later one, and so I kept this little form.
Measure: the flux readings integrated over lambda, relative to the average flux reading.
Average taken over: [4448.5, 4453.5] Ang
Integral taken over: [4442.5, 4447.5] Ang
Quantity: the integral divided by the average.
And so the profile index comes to 5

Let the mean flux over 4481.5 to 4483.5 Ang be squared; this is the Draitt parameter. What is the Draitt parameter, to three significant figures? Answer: 161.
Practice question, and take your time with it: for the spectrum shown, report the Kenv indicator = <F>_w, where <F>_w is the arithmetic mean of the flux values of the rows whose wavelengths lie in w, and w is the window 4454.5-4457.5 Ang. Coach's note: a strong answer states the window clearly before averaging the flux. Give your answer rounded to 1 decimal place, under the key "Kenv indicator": 9.1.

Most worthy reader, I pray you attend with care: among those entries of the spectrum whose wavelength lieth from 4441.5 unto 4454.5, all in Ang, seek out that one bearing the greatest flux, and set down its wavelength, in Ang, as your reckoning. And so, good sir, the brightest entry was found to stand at 4446.0 Ang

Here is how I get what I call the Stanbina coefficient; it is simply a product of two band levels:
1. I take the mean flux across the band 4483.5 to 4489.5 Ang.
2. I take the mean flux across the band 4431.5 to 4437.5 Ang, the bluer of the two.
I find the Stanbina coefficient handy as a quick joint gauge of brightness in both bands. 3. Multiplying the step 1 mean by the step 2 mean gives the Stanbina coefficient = 182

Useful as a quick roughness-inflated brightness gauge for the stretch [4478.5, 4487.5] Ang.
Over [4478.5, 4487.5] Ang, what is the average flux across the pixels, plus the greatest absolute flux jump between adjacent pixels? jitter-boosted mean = 17.8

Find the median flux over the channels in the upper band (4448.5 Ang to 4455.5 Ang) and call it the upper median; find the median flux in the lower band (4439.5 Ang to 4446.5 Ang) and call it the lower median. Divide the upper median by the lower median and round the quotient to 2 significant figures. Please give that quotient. 1.0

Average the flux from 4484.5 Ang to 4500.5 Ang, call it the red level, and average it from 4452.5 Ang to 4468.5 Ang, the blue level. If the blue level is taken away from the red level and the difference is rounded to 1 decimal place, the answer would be 3.6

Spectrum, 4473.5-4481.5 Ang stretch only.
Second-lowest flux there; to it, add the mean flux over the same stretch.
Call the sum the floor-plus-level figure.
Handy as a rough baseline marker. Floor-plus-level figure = 29.7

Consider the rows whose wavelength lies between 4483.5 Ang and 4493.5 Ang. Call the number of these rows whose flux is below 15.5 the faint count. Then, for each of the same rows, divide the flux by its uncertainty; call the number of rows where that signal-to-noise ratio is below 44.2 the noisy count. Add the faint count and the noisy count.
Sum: 5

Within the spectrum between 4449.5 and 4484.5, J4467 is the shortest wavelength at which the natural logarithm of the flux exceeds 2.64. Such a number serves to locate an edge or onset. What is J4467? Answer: 4450.0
